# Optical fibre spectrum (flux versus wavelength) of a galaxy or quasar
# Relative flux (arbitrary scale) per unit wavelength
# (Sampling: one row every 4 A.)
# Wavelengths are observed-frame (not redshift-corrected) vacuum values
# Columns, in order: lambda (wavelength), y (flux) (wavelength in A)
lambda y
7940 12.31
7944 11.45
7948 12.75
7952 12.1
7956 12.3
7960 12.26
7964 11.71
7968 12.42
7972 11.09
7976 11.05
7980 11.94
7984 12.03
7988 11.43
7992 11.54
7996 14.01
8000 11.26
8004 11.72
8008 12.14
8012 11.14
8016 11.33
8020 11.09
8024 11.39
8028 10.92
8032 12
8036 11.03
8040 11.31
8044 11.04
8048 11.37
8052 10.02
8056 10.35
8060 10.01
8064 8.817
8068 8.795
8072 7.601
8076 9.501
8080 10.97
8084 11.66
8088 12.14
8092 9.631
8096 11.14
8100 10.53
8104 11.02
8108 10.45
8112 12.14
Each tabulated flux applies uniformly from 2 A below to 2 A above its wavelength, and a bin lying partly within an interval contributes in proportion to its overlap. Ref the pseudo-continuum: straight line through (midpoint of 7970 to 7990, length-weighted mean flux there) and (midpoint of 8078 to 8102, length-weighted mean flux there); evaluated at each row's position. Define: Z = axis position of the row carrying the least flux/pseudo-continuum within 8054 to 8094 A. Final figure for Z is 8072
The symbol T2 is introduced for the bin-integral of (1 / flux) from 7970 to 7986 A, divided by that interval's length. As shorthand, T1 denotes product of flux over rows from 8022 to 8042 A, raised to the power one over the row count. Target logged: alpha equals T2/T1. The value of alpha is 0.0077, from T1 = 11.3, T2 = 0.087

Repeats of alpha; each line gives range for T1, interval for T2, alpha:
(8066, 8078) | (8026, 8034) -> 0.0102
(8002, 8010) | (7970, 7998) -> 0.0071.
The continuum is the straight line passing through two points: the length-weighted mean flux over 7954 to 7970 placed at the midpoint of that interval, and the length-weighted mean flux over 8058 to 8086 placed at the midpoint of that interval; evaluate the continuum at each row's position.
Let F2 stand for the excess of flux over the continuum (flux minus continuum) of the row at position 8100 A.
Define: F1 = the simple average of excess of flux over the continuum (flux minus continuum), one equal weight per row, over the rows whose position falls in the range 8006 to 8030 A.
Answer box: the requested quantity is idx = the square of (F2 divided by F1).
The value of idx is 11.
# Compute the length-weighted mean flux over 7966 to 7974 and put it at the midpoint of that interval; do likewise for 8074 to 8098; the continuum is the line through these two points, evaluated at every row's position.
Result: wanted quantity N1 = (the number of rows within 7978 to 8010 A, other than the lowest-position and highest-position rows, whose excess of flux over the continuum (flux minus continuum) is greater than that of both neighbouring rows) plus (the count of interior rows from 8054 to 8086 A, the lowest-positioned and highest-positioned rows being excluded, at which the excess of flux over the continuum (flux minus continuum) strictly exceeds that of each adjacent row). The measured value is 3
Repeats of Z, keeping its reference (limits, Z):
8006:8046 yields 8028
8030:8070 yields 8068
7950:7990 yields 7976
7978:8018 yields 8012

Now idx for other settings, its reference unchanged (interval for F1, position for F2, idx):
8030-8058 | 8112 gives 21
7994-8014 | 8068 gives 1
